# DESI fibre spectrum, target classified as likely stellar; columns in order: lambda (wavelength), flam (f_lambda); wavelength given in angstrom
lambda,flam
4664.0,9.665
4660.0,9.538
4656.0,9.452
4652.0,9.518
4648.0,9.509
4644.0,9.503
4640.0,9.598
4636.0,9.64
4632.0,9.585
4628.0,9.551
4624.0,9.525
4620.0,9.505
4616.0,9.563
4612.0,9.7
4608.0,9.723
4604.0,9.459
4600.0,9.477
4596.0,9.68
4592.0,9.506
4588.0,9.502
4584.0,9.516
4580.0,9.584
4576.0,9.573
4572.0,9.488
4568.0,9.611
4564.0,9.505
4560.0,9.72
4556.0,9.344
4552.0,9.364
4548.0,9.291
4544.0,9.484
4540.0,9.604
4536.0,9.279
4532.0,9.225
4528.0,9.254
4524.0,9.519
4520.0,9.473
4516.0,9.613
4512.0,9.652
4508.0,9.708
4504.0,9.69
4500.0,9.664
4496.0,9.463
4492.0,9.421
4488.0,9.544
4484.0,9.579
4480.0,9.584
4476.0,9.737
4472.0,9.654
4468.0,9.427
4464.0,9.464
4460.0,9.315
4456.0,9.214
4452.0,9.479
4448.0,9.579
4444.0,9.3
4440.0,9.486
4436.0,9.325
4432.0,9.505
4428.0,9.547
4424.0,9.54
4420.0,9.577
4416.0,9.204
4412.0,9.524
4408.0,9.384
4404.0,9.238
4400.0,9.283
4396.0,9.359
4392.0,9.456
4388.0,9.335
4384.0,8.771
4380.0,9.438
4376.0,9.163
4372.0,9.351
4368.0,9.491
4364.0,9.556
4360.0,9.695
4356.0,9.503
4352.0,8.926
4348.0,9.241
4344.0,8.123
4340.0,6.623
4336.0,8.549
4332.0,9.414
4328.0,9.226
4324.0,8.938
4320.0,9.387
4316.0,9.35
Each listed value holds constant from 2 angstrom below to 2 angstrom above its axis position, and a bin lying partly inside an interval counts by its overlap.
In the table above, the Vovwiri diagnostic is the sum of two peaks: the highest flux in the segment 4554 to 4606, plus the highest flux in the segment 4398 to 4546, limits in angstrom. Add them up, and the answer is 19.46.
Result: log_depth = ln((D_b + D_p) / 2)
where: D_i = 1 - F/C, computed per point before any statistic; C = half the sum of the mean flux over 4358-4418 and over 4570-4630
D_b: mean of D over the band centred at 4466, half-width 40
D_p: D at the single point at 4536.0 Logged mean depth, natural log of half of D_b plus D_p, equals -5.0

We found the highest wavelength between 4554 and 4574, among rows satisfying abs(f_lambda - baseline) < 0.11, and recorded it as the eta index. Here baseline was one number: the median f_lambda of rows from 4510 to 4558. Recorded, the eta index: 4572.0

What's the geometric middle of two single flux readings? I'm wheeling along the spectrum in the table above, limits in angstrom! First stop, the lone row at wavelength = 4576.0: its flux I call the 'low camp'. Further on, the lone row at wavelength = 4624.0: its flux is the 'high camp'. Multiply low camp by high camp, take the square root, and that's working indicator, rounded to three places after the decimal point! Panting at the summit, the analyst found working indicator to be 9.549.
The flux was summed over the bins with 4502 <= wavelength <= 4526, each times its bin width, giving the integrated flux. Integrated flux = 231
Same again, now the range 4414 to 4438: 227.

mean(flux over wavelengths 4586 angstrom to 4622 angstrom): 9.568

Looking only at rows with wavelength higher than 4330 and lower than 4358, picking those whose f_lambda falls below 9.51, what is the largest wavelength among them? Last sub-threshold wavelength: 4356.0 angstrom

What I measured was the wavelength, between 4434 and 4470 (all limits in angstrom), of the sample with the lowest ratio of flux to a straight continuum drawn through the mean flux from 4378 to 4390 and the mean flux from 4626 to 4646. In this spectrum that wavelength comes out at 4456.0 angstrom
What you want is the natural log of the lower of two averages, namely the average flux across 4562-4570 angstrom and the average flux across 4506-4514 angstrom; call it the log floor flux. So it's 2.26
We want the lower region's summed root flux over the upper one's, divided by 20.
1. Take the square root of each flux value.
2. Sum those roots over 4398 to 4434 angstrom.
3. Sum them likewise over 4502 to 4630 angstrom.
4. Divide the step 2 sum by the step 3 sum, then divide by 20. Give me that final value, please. 0.014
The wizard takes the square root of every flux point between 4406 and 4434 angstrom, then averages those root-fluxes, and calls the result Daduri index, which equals 3.08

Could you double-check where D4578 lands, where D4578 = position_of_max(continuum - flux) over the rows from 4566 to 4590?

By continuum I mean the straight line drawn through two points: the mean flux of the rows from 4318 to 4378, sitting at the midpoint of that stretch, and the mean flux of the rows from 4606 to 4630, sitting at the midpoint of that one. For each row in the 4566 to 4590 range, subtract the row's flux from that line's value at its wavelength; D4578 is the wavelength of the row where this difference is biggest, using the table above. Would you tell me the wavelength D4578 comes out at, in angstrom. 4588.0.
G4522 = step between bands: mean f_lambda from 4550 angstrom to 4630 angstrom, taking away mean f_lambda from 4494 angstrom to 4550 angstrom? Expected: 0.1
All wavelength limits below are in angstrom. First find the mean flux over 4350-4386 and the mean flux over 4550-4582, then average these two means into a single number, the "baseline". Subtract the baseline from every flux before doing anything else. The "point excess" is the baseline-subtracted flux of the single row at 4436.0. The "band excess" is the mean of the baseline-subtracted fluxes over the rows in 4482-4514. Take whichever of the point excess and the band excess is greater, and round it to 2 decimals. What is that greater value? 0.17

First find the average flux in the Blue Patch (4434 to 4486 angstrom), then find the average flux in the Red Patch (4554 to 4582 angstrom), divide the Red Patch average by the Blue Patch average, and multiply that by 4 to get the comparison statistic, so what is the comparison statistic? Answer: 4.03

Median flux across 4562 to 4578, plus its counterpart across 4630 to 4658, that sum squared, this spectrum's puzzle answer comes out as 363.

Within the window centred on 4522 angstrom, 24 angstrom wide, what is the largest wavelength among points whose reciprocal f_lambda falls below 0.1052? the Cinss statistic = 4524.0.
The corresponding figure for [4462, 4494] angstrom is 4488.0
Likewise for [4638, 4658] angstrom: 4652.0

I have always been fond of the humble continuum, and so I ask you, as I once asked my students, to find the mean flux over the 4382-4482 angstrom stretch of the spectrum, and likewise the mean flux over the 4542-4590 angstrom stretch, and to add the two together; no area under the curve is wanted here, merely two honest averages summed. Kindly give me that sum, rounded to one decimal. 18.9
